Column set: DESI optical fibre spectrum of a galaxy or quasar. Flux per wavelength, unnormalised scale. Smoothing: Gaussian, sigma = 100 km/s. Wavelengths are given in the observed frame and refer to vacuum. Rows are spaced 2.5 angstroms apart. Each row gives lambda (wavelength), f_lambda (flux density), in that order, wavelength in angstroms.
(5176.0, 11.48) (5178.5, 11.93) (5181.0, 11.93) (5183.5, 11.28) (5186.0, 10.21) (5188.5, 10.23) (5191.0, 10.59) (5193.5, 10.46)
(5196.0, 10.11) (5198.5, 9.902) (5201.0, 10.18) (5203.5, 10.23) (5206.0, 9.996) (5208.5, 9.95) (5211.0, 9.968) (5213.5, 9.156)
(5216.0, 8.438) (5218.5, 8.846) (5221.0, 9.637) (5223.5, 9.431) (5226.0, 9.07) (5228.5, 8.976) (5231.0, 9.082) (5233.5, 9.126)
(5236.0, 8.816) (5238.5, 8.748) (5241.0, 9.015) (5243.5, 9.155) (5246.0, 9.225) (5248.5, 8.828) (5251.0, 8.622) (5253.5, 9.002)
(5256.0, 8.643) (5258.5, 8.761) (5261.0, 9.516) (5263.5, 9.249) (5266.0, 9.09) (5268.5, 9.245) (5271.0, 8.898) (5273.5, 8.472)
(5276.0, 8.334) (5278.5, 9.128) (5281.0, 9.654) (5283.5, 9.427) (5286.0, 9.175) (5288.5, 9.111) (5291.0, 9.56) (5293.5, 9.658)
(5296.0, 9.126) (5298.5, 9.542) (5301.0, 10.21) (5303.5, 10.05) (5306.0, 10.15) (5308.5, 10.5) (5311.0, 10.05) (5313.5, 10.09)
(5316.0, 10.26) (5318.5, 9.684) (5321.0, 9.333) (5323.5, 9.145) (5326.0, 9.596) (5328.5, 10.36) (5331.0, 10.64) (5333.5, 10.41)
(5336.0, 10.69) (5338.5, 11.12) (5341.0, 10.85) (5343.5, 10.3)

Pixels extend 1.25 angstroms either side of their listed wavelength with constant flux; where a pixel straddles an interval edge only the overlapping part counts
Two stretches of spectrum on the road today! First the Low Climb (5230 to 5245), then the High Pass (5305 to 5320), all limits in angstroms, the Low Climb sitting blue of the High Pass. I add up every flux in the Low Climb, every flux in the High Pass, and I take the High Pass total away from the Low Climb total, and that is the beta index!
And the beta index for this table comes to -6.8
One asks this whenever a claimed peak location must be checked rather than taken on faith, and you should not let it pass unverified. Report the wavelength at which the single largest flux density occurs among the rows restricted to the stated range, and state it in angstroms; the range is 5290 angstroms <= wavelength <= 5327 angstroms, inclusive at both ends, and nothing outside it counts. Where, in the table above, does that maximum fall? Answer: 5308.5 angstroms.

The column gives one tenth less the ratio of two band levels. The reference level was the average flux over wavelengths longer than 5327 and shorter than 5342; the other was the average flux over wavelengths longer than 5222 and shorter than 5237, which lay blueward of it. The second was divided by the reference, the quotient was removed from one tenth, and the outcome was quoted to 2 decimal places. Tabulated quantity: -0.75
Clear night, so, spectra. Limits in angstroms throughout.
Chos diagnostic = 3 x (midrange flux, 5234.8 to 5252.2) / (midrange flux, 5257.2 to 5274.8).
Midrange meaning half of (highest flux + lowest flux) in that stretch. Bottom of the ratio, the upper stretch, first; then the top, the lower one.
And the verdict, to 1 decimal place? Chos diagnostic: 3.0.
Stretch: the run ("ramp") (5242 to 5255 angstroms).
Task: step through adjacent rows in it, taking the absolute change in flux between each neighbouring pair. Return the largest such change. 0.4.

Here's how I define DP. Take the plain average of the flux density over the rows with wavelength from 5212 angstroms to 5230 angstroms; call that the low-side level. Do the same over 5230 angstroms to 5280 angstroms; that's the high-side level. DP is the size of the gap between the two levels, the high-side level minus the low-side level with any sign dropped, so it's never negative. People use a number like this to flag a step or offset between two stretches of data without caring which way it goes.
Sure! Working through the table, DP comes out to 0.1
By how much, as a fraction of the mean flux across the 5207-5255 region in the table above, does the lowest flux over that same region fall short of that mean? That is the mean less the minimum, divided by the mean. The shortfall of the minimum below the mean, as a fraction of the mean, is 0.074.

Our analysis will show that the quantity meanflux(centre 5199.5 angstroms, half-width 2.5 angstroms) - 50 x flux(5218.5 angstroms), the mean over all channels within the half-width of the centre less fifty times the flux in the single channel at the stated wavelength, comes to -432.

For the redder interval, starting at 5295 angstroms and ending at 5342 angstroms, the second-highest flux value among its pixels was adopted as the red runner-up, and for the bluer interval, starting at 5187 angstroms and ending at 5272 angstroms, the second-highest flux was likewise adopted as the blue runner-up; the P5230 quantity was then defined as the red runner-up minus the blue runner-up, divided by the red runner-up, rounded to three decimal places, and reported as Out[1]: 0.036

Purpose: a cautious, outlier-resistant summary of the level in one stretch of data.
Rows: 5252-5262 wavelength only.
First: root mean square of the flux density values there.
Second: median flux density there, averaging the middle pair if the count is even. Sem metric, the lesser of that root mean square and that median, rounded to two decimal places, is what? 8.88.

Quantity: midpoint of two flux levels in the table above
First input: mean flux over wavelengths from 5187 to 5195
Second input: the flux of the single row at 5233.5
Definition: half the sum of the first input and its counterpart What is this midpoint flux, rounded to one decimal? 9.8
